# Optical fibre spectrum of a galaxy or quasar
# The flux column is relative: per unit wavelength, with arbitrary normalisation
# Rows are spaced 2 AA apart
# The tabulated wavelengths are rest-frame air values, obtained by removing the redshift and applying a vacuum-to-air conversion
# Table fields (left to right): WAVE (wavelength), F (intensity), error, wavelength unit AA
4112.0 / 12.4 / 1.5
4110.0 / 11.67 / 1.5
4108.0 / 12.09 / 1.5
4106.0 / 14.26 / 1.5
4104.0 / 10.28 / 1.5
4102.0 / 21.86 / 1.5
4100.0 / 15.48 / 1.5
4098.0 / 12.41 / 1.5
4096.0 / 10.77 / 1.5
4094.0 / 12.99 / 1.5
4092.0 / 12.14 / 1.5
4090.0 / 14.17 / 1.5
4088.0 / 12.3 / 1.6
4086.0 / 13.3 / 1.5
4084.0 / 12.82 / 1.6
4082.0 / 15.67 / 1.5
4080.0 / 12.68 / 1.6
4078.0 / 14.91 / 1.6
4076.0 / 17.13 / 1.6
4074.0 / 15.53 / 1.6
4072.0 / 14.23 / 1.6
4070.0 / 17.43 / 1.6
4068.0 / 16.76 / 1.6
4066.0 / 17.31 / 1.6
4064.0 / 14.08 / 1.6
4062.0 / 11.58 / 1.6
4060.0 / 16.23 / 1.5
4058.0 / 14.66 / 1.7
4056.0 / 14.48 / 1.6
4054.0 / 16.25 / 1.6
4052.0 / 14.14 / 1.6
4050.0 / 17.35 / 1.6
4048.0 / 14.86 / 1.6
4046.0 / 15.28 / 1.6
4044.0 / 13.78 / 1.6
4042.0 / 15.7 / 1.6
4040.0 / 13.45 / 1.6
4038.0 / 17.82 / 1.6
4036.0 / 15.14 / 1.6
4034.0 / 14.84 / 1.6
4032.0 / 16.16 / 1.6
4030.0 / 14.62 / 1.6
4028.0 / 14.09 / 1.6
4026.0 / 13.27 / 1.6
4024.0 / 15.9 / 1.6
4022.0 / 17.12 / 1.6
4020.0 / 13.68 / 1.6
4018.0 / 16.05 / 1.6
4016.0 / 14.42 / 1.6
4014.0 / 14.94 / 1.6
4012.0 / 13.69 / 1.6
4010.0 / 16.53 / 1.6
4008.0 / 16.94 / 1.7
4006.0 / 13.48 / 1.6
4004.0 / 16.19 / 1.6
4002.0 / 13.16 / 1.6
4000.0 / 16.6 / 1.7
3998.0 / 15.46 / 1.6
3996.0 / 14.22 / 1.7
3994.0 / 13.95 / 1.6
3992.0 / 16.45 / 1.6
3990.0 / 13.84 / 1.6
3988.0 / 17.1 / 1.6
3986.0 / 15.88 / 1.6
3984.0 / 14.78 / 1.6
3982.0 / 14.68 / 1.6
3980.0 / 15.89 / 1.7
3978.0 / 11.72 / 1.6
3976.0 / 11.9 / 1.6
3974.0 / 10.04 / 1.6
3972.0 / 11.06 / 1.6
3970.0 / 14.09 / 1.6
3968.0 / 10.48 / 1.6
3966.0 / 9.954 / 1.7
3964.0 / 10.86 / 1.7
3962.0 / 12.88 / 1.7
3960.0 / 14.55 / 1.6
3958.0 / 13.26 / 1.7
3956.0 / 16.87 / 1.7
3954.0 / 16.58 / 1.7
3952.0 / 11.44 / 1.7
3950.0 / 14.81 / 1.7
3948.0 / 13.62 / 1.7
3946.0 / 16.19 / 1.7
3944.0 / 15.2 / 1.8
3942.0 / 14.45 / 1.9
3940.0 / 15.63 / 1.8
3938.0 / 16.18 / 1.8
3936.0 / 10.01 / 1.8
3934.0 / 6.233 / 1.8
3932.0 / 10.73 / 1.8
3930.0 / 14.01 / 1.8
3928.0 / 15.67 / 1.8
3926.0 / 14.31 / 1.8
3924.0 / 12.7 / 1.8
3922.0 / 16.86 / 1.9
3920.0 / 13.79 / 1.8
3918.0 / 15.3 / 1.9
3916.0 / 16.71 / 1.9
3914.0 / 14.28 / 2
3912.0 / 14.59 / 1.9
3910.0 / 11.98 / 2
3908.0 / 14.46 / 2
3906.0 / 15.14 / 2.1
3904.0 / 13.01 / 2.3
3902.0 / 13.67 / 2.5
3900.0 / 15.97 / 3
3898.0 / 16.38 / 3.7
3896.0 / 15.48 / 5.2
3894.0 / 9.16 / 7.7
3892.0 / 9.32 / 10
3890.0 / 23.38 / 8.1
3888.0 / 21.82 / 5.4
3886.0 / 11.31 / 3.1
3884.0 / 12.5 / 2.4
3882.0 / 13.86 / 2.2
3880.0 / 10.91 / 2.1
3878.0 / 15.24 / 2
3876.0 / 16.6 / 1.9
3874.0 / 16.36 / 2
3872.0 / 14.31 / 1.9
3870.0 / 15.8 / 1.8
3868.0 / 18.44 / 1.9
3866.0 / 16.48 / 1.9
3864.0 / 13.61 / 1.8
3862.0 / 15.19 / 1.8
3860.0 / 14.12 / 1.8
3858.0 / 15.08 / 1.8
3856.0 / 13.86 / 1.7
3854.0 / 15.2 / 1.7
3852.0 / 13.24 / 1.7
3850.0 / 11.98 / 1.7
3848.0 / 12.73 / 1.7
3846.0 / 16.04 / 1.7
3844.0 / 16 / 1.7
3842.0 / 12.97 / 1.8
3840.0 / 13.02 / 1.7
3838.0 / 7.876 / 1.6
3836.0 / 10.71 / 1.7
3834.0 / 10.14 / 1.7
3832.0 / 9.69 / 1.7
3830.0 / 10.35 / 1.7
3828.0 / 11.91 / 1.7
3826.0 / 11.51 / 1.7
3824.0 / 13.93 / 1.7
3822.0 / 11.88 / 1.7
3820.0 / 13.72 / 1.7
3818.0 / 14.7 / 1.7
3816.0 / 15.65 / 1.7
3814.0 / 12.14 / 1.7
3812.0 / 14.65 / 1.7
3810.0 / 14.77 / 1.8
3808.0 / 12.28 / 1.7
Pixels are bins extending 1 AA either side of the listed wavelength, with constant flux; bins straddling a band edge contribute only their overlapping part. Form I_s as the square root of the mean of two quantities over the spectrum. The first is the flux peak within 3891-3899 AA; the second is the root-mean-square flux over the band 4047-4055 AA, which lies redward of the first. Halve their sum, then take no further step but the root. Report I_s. 4.00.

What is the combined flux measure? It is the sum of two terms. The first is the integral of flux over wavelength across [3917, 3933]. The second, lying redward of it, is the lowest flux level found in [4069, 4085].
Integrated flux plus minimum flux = 239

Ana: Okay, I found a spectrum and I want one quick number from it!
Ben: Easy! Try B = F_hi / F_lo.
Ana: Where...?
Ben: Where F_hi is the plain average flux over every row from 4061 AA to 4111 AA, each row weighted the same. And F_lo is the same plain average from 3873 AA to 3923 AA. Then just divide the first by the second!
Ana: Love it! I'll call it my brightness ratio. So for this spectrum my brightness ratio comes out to 0.96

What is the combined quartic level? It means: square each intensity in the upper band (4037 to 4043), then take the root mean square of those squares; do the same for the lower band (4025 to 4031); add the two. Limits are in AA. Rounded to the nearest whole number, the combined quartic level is 451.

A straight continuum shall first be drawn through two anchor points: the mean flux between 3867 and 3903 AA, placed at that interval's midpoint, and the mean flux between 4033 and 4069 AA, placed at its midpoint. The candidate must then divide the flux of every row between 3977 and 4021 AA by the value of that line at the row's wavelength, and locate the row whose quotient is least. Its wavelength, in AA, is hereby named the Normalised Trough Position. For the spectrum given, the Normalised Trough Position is 3978.0 AA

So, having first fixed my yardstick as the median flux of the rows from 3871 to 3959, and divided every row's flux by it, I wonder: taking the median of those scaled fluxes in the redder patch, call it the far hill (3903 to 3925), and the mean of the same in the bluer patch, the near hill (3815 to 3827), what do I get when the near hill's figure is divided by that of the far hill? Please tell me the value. 0.94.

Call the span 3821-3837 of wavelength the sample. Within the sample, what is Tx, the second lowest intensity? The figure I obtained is 10.14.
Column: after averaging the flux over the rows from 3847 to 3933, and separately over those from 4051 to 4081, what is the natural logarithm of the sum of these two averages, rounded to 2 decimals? 3.39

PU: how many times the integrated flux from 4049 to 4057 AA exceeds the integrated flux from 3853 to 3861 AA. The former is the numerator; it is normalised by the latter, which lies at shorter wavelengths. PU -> 1.07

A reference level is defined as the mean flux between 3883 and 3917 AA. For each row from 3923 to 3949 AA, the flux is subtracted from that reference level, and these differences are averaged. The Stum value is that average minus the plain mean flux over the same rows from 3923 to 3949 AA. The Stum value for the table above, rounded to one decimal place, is -12.3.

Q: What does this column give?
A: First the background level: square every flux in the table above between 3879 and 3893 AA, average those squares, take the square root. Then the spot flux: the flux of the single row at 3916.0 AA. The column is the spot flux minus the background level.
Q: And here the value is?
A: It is 1.1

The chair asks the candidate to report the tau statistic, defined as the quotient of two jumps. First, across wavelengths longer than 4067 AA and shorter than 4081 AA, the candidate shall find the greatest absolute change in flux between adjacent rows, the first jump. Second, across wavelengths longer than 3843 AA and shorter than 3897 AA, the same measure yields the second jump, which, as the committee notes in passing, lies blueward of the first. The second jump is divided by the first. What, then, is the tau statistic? 4.4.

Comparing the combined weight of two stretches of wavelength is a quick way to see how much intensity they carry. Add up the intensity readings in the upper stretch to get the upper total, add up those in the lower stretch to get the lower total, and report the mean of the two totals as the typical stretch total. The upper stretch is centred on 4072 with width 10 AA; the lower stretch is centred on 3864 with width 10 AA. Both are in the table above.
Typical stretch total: 79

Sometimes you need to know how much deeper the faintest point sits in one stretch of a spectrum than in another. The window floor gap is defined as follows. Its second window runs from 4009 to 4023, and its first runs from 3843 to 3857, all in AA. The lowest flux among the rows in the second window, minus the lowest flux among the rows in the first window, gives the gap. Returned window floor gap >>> 1.7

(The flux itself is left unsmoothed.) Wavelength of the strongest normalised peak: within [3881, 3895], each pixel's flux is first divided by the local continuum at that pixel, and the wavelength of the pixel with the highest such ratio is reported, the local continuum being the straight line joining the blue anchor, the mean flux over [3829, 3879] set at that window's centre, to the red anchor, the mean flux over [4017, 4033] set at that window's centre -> 3890.0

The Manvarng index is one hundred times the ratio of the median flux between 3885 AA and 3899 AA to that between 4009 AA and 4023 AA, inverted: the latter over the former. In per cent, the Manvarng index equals 97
